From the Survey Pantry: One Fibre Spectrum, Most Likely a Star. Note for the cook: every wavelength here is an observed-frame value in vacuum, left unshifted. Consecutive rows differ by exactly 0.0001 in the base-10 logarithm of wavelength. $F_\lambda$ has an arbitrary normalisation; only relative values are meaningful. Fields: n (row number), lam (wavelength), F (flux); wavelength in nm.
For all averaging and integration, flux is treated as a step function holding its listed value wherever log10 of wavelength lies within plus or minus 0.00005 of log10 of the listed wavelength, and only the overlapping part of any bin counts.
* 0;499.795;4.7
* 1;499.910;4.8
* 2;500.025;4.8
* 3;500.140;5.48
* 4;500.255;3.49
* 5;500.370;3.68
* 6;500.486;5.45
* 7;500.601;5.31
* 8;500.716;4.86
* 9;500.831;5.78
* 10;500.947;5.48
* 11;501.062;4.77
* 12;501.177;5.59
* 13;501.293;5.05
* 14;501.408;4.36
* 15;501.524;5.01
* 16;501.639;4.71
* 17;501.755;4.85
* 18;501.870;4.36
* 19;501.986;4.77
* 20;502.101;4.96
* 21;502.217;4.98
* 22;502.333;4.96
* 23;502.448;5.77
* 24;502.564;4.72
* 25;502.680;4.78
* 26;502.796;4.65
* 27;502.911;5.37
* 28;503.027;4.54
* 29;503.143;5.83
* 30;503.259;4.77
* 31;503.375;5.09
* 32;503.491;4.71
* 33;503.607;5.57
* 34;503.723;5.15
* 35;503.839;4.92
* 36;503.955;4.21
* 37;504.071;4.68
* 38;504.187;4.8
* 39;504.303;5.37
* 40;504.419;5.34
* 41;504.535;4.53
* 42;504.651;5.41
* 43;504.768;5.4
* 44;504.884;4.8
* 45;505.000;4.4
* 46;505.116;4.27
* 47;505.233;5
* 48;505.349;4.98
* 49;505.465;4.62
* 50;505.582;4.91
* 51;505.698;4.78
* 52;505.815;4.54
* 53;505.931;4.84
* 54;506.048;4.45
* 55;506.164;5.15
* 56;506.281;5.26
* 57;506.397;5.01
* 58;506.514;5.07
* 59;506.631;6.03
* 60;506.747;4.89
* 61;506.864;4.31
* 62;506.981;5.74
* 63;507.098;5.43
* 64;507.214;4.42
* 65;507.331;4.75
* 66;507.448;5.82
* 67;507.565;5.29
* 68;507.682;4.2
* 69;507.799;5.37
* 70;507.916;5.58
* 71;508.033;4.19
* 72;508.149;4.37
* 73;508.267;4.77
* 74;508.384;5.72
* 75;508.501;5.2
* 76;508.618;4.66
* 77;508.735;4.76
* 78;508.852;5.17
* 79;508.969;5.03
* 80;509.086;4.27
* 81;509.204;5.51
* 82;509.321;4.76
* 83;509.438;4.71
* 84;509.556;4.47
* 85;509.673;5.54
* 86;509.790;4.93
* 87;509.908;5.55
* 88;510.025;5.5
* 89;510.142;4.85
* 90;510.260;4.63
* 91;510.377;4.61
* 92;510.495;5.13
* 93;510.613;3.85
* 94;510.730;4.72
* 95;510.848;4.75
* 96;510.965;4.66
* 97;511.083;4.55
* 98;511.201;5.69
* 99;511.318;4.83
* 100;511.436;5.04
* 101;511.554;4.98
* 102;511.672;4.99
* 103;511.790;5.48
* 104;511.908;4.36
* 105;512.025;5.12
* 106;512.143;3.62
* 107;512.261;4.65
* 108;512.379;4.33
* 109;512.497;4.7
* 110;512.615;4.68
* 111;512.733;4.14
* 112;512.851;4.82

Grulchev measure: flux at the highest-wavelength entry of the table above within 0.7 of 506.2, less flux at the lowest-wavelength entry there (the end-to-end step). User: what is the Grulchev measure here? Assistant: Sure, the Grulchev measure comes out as -0.60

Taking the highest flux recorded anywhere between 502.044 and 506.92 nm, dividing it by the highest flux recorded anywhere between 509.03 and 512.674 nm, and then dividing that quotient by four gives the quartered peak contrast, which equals 0.265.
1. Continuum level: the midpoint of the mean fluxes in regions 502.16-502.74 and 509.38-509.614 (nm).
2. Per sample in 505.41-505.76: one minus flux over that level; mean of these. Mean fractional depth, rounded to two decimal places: 0.01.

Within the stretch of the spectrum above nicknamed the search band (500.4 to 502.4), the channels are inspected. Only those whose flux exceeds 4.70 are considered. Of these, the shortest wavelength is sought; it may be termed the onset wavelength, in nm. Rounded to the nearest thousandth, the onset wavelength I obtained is 500.486 nm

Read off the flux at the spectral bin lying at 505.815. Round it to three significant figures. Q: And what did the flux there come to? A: 4.54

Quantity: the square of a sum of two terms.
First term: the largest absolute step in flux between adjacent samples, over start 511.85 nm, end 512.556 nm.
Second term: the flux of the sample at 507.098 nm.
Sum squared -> 48.0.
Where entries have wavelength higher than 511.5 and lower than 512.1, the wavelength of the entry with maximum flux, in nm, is 511.790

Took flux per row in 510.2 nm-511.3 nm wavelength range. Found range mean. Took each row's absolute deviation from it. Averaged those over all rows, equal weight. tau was 0.31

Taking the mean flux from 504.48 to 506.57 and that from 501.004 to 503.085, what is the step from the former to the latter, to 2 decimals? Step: 0.04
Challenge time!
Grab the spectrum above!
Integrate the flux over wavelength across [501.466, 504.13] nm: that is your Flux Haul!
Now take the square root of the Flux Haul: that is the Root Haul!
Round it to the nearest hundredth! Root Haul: 3.62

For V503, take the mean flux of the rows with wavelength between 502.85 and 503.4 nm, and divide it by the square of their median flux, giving 0.198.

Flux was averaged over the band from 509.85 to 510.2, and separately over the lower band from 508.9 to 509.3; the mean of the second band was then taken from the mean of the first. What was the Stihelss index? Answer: 0.4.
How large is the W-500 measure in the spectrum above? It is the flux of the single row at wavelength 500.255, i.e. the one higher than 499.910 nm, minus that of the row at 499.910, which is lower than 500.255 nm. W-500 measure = -1.3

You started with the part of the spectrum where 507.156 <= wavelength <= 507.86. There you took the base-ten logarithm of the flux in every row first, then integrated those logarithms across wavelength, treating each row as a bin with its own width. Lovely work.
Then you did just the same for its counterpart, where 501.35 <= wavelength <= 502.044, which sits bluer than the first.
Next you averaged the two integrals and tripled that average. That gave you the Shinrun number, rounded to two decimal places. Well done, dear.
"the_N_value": 1.43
